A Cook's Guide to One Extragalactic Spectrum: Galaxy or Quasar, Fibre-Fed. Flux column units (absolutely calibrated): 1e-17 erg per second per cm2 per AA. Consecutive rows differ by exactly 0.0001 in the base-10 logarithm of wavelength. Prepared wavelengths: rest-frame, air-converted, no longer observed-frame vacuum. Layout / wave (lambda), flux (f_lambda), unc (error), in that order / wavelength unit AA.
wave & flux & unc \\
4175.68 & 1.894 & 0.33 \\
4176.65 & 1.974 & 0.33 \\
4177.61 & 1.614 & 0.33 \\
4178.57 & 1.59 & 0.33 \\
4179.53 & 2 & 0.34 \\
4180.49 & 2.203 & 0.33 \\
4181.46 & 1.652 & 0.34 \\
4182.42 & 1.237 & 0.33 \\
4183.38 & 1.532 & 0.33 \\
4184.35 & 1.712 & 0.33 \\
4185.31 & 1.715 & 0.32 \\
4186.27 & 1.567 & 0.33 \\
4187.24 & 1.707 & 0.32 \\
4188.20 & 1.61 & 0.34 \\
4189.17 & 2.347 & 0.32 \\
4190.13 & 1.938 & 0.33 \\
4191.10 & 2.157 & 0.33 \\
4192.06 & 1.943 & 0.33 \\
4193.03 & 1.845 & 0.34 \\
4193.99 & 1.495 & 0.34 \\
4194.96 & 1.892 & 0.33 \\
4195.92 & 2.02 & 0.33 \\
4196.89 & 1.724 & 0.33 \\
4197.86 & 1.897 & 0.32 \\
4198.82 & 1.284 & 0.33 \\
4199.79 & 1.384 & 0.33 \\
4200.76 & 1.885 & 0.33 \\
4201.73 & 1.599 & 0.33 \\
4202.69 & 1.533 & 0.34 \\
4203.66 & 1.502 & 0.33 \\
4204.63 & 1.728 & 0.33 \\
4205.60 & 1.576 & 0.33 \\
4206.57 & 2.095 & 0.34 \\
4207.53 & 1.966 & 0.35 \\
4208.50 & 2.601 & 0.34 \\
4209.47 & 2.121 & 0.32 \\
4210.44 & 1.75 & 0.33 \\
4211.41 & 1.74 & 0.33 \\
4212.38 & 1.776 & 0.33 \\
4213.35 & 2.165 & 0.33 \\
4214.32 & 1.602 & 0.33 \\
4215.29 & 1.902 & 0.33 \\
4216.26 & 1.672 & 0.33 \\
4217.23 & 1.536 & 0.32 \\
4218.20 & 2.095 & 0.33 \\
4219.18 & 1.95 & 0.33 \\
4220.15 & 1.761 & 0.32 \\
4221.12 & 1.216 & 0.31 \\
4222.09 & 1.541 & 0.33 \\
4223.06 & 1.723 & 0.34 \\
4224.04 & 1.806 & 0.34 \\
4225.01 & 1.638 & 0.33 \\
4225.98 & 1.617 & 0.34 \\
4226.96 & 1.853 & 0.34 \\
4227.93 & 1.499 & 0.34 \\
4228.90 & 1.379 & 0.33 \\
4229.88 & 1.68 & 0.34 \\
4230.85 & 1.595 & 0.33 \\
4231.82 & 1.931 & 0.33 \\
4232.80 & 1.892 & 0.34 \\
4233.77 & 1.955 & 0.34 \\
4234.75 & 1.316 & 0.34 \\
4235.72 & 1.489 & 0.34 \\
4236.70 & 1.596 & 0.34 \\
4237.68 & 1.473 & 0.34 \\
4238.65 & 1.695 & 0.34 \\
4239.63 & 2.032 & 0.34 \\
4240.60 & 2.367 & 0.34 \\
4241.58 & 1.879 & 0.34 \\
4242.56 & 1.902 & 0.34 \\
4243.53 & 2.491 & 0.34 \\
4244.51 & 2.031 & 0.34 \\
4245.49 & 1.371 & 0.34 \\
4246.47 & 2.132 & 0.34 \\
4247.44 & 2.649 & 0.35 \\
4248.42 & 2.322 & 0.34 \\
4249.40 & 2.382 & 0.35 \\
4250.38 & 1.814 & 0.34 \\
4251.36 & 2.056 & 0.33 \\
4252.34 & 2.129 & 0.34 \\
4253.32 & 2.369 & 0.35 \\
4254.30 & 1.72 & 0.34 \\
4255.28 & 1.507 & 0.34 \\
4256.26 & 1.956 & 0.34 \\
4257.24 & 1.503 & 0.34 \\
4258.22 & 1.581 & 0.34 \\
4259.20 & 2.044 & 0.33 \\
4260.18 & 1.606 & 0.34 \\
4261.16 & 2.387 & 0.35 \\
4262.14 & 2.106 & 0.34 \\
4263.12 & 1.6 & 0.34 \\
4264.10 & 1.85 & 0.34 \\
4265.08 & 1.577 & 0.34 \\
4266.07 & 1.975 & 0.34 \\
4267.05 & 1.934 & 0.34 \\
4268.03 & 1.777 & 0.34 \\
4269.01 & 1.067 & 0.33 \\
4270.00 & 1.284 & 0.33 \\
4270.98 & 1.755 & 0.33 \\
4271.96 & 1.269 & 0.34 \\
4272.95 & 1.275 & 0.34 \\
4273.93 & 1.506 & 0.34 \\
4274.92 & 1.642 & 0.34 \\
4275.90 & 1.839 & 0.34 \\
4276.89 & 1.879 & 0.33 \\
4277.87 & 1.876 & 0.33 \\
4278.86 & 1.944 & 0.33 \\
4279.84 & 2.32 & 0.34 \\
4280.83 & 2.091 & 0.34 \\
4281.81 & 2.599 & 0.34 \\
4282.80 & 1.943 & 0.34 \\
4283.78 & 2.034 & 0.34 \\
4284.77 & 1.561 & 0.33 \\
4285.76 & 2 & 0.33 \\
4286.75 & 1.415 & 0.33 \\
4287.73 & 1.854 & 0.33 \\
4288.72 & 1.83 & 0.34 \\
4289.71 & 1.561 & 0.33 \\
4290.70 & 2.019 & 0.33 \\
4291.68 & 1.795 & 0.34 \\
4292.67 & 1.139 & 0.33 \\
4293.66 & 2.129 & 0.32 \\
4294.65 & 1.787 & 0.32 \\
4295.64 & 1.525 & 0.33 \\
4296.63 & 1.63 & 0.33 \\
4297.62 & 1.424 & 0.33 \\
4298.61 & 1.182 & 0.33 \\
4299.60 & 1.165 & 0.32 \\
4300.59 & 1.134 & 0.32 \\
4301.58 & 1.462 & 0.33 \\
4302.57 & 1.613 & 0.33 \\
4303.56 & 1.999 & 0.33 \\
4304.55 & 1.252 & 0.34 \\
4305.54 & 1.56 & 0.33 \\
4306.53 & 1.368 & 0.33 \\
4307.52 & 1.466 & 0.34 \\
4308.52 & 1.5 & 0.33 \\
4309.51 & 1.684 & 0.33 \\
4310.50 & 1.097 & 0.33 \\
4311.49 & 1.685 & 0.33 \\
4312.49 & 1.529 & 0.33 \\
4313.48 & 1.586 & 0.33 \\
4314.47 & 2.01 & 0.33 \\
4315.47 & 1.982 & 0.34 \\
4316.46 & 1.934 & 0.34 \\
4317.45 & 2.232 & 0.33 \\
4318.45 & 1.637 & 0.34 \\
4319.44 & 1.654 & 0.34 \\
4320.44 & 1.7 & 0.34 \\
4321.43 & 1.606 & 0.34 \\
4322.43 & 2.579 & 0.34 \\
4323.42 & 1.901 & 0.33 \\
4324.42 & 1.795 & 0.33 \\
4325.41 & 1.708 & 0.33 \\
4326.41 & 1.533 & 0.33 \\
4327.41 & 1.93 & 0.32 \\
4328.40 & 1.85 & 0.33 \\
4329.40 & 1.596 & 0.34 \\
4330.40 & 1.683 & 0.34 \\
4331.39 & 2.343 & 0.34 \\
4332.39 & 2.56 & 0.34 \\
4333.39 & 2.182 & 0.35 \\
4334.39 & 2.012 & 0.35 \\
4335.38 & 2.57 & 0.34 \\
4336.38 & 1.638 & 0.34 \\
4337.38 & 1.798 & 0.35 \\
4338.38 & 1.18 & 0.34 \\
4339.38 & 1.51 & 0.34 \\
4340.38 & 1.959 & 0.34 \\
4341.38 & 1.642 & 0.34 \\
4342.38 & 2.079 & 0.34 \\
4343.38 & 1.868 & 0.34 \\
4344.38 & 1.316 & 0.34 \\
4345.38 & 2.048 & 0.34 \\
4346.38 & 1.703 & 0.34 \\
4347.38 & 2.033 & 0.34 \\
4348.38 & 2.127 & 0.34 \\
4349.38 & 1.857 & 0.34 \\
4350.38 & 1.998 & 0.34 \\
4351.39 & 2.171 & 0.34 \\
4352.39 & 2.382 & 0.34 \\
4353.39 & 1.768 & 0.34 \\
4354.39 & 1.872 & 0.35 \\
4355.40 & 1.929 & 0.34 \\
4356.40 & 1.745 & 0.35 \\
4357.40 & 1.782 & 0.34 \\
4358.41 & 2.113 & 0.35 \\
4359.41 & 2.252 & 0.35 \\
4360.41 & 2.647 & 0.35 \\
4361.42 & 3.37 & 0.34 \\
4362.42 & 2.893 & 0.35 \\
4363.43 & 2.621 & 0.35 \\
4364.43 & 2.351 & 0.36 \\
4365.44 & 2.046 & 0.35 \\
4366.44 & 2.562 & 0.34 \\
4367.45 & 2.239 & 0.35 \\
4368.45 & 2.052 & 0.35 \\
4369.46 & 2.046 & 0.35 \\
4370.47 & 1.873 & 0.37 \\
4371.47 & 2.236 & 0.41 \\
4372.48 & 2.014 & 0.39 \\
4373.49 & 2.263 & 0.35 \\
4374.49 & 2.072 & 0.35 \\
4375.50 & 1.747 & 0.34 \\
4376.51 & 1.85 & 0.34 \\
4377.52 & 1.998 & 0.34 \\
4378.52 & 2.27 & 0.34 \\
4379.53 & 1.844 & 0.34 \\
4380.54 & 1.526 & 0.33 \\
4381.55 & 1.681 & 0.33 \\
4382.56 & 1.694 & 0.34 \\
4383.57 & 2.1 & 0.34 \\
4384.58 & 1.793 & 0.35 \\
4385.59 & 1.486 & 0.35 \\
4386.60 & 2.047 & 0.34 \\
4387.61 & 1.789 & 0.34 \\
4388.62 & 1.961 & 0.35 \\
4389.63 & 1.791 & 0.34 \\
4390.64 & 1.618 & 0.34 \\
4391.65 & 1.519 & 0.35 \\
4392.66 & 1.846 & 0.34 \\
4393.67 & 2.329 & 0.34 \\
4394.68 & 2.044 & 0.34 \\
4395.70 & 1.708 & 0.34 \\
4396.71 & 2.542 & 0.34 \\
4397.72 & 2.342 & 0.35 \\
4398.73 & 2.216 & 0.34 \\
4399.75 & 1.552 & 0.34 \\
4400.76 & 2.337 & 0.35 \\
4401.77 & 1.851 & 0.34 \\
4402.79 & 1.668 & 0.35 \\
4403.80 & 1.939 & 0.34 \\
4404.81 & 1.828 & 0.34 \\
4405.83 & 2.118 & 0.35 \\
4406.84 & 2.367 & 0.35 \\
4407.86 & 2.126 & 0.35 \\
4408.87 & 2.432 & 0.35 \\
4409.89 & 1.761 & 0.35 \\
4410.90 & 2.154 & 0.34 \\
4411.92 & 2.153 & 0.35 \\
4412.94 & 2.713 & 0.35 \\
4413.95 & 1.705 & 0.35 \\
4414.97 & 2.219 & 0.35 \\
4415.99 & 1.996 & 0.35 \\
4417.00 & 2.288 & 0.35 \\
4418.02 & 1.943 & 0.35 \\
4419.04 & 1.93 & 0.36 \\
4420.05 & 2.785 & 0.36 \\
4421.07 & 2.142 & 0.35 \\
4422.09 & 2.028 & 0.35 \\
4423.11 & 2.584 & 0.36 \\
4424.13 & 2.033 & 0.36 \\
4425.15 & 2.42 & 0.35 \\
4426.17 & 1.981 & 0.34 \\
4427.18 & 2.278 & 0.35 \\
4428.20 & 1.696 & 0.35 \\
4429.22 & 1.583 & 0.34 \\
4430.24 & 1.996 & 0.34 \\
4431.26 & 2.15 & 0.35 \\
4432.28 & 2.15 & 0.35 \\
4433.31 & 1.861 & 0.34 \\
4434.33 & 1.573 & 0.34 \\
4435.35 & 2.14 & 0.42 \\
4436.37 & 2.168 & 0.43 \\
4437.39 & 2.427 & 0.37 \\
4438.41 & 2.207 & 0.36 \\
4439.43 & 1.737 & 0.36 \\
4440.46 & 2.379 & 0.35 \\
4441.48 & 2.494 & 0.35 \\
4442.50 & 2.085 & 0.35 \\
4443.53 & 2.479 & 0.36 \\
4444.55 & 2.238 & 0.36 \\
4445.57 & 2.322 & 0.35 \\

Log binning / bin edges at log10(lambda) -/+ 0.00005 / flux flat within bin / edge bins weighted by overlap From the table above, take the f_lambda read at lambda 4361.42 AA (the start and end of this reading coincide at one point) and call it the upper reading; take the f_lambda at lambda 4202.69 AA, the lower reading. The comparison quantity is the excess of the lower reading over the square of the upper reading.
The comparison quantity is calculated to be -9.8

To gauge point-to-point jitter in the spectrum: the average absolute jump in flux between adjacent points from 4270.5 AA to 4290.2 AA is 0.28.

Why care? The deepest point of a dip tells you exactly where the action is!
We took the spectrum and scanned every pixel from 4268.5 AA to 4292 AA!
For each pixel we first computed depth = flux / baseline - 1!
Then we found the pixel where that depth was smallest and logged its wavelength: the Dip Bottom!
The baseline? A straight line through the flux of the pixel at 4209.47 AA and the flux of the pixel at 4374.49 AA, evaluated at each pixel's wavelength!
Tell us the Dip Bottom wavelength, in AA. 4269.01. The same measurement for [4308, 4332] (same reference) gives 4310.50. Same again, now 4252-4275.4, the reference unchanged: 4269.01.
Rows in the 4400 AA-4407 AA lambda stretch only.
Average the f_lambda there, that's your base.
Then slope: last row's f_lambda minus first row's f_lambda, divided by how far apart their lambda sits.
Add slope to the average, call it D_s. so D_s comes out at 2.0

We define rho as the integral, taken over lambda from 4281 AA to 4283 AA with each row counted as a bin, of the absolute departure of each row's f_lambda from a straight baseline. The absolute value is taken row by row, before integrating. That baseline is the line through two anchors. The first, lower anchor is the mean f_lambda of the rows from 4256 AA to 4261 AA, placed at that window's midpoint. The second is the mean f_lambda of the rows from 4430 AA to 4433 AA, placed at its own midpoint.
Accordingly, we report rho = 1.0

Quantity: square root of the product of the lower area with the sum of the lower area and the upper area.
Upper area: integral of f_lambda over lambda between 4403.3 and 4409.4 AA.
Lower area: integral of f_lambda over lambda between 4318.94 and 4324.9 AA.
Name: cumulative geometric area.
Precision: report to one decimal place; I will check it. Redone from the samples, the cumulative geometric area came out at 16.4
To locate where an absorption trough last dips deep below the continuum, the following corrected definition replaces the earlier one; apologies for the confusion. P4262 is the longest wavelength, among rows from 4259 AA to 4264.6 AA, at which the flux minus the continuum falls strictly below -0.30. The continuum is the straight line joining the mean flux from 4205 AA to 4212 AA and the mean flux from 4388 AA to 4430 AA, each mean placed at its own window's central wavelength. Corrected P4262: 4263.12 AA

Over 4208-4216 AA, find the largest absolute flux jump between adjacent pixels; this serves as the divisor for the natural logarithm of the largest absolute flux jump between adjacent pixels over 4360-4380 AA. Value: -0.58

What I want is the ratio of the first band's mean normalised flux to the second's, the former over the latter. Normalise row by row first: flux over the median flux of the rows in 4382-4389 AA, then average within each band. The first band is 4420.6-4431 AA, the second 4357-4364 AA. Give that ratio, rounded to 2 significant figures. 0.82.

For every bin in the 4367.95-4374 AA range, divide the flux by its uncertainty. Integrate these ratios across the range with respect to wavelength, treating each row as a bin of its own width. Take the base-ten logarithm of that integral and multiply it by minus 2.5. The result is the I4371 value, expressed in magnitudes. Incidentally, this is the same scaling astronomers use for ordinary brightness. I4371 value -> -3.83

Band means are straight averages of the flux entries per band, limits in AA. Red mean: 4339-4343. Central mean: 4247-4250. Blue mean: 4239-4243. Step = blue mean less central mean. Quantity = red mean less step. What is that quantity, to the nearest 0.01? 2.20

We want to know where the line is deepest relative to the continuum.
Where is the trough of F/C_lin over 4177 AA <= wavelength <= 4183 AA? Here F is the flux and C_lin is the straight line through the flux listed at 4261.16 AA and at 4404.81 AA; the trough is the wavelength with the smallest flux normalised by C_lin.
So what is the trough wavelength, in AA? 4182.42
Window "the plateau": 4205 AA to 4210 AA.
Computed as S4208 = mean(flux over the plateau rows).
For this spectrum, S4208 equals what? 2.1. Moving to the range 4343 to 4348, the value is 1.8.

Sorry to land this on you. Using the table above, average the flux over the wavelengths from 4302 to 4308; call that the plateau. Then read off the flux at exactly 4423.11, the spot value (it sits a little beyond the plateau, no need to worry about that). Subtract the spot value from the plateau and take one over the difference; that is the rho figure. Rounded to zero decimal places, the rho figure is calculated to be -1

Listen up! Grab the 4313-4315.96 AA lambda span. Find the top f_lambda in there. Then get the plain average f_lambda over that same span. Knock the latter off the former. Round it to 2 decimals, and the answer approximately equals 0.15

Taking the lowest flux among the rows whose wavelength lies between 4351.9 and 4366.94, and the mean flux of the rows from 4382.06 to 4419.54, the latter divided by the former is 1.14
